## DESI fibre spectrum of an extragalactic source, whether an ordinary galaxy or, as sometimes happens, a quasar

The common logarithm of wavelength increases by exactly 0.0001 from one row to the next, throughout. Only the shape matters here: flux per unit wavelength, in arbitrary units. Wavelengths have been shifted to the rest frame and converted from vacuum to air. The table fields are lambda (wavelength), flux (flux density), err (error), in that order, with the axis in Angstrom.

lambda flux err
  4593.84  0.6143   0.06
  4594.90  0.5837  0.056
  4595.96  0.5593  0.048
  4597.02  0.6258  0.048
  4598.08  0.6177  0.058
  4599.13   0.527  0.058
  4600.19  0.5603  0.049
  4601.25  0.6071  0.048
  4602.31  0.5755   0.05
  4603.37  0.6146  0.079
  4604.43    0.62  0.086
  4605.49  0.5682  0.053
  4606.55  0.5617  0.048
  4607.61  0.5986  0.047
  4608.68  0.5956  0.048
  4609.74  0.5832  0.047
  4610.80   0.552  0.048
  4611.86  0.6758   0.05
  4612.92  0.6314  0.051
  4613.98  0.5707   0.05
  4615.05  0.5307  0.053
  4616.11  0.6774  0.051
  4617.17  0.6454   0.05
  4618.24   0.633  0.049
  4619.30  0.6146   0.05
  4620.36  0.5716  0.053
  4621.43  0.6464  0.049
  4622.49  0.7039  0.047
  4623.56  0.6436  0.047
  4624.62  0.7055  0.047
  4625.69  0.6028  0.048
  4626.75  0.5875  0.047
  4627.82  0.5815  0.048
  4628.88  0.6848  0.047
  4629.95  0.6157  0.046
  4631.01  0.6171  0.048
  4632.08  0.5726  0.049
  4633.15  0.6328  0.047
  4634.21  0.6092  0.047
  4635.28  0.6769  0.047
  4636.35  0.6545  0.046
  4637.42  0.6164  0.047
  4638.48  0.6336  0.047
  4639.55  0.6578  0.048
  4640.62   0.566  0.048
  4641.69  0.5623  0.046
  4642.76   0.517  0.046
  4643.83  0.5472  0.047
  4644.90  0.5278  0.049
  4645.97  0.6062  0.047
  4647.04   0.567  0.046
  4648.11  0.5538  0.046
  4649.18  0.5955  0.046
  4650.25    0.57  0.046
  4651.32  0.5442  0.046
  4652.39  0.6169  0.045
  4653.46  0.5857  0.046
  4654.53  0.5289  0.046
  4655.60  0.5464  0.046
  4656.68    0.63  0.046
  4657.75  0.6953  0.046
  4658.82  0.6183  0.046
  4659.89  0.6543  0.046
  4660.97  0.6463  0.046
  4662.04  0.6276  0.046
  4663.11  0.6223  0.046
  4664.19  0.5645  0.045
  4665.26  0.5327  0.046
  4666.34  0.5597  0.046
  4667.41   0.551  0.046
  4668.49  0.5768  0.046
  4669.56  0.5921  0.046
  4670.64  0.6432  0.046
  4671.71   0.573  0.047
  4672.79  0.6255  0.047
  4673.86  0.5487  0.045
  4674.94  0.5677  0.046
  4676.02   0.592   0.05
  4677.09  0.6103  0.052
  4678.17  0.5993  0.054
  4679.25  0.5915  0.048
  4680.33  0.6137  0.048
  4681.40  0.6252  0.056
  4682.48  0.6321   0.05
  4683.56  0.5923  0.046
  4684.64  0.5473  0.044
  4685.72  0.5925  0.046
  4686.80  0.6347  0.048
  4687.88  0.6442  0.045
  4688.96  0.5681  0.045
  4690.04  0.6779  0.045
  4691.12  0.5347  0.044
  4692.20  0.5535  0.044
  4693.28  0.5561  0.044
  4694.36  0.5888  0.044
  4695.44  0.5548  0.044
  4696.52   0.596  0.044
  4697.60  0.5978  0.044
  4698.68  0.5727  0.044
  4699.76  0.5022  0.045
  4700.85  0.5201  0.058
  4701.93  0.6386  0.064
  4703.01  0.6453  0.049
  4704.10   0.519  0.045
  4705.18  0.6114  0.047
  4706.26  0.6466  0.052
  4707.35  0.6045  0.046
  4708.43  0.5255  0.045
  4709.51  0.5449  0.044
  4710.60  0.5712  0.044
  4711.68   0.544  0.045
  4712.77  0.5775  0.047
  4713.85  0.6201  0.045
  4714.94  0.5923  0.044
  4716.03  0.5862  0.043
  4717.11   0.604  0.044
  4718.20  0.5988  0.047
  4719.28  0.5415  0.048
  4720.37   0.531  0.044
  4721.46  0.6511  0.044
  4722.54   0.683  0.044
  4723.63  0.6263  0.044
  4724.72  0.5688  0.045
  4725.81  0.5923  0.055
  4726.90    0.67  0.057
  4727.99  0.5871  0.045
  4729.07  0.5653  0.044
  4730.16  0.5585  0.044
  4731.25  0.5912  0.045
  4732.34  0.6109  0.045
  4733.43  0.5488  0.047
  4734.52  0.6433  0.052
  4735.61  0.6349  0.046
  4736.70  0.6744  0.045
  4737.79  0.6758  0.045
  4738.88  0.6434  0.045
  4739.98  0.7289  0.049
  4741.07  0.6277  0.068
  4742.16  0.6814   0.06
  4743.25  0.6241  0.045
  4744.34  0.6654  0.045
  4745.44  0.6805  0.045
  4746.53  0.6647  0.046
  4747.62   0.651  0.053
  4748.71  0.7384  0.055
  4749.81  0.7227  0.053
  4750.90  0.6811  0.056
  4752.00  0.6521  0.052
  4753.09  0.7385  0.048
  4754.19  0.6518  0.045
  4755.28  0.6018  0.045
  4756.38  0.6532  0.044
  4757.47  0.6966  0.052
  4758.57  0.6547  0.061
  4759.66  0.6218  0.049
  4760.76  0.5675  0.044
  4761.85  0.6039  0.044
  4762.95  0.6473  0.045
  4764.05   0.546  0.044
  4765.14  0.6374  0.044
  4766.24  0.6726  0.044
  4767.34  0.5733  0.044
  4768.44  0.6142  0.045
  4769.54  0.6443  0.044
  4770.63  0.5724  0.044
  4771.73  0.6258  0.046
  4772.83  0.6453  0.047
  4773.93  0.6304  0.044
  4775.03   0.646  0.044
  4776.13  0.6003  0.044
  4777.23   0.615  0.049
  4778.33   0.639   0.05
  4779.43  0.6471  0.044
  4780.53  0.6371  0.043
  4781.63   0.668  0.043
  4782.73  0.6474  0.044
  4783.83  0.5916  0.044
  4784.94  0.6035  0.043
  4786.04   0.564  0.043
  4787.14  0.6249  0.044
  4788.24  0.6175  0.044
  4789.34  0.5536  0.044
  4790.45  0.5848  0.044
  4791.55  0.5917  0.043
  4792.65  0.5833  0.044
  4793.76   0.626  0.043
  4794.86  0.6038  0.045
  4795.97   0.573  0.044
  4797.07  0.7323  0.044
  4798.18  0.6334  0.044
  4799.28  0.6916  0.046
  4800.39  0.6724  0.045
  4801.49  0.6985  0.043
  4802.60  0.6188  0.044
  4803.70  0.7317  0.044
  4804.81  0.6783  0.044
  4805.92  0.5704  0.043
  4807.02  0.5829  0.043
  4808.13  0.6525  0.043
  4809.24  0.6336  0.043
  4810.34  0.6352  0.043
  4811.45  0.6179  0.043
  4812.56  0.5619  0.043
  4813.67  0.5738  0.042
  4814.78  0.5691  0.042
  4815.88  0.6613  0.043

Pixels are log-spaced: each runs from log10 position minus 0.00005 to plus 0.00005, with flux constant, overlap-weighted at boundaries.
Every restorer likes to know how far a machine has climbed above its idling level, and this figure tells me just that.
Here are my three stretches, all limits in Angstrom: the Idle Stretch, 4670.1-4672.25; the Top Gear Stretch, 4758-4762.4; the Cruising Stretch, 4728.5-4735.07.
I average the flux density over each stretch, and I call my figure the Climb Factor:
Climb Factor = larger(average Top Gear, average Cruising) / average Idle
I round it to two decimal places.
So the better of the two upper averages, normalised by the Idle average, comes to 1.01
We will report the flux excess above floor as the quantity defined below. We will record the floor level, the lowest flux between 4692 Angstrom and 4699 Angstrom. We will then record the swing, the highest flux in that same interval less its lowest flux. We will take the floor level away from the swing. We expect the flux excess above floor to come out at -0.51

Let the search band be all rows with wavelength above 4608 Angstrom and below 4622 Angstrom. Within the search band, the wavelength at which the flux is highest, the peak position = 4616.11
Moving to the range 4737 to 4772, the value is 4753.09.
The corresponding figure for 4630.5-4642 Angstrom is 4635.28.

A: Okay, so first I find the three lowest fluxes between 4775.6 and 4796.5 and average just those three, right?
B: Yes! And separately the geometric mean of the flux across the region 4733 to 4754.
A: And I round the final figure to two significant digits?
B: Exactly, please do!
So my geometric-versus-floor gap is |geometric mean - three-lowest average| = 0.10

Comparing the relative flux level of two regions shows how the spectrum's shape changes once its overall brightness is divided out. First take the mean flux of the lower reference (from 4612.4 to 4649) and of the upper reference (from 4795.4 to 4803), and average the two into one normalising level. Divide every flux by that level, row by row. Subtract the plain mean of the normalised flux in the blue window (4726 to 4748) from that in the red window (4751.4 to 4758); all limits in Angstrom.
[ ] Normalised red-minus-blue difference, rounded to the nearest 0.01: 0.05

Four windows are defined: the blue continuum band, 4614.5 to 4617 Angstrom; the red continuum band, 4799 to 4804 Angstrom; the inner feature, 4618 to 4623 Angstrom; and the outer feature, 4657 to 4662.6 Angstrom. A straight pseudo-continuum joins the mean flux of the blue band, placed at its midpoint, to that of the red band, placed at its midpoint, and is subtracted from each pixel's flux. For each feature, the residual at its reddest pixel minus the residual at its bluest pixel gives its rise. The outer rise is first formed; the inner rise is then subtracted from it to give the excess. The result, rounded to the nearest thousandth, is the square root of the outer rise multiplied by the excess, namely 0.098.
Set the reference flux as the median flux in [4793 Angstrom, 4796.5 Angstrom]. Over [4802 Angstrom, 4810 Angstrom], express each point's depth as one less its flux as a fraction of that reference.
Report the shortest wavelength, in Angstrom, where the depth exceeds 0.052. 4805.92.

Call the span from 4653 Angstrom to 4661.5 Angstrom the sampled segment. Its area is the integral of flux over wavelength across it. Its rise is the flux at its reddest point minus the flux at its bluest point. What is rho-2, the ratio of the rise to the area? 0.012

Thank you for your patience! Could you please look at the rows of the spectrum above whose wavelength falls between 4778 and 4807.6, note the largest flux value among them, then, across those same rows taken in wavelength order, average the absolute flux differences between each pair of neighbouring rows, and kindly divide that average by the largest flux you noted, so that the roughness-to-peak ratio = 0.0619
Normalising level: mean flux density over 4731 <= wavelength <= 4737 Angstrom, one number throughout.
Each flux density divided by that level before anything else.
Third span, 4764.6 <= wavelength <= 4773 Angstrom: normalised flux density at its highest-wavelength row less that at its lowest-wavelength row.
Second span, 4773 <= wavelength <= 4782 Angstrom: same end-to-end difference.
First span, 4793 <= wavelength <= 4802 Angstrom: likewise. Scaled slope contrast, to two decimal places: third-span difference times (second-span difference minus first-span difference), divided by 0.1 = -0.01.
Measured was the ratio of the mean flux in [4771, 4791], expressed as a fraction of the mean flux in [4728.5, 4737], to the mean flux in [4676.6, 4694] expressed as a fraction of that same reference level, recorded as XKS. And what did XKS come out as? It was 1.03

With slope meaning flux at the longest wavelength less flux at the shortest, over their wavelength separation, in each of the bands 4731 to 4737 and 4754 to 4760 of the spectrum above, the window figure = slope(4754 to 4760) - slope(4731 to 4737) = -0.021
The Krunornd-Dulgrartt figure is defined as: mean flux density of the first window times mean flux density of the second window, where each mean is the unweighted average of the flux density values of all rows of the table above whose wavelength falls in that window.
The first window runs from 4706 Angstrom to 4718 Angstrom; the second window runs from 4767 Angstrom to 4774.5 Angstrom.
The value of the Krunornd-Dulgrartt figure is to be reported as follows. 0.359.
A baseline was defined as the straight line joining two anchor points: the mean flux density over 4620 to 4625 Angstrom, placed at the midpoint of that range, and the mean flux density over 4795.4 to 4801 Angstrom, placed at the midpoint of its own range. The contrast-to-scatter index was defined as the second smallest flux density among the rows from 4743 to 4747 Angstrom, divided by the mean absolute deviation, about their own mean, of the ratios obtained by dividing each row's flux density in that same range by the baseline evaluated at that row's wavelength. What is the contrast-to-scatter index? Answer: 25.4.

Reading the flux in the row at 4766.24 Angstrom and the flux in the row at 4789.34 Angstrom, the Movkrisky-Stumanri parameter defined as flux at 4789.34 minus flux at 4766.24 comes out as -0.119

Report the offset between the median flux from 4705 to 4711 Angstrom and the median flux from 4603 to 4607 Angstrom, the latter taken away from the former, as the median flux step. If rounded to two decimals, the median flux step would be 0.00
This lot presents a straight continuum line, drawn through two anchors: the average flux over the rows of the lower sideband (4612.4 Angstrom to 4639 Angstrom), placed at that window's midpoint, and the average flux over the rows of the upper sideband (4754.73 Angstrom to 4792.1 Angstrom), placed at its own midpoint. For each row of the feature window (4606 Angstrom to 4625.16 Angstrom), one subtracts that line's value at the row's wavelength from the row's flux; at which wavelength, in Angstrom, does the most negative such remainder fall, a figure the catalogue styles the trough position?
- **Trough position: 4615.05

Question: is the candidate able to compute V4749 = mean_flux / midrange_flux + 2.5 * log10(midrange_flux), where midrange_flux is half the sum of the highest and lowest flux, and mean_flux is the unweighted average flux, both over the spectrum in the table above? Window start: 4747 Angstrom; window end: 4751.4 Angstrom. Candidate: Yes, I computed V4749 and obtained 0.61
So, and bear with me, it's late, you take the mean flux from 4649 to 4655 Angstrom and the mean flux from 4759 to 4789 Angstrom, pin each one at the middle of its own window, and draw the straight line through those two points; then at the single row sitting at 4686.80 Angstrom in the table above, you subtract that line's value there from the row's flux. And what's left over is 0.05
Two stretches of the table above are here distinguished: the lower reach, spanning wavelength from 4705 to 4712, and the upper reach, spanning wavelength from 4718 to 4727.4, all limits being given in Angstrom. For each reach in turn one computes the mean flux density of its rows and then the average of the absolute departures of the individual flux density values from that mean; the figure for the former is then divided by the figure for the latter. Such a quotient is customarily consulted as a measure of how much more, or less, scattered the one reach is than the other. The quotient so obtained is 0.81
